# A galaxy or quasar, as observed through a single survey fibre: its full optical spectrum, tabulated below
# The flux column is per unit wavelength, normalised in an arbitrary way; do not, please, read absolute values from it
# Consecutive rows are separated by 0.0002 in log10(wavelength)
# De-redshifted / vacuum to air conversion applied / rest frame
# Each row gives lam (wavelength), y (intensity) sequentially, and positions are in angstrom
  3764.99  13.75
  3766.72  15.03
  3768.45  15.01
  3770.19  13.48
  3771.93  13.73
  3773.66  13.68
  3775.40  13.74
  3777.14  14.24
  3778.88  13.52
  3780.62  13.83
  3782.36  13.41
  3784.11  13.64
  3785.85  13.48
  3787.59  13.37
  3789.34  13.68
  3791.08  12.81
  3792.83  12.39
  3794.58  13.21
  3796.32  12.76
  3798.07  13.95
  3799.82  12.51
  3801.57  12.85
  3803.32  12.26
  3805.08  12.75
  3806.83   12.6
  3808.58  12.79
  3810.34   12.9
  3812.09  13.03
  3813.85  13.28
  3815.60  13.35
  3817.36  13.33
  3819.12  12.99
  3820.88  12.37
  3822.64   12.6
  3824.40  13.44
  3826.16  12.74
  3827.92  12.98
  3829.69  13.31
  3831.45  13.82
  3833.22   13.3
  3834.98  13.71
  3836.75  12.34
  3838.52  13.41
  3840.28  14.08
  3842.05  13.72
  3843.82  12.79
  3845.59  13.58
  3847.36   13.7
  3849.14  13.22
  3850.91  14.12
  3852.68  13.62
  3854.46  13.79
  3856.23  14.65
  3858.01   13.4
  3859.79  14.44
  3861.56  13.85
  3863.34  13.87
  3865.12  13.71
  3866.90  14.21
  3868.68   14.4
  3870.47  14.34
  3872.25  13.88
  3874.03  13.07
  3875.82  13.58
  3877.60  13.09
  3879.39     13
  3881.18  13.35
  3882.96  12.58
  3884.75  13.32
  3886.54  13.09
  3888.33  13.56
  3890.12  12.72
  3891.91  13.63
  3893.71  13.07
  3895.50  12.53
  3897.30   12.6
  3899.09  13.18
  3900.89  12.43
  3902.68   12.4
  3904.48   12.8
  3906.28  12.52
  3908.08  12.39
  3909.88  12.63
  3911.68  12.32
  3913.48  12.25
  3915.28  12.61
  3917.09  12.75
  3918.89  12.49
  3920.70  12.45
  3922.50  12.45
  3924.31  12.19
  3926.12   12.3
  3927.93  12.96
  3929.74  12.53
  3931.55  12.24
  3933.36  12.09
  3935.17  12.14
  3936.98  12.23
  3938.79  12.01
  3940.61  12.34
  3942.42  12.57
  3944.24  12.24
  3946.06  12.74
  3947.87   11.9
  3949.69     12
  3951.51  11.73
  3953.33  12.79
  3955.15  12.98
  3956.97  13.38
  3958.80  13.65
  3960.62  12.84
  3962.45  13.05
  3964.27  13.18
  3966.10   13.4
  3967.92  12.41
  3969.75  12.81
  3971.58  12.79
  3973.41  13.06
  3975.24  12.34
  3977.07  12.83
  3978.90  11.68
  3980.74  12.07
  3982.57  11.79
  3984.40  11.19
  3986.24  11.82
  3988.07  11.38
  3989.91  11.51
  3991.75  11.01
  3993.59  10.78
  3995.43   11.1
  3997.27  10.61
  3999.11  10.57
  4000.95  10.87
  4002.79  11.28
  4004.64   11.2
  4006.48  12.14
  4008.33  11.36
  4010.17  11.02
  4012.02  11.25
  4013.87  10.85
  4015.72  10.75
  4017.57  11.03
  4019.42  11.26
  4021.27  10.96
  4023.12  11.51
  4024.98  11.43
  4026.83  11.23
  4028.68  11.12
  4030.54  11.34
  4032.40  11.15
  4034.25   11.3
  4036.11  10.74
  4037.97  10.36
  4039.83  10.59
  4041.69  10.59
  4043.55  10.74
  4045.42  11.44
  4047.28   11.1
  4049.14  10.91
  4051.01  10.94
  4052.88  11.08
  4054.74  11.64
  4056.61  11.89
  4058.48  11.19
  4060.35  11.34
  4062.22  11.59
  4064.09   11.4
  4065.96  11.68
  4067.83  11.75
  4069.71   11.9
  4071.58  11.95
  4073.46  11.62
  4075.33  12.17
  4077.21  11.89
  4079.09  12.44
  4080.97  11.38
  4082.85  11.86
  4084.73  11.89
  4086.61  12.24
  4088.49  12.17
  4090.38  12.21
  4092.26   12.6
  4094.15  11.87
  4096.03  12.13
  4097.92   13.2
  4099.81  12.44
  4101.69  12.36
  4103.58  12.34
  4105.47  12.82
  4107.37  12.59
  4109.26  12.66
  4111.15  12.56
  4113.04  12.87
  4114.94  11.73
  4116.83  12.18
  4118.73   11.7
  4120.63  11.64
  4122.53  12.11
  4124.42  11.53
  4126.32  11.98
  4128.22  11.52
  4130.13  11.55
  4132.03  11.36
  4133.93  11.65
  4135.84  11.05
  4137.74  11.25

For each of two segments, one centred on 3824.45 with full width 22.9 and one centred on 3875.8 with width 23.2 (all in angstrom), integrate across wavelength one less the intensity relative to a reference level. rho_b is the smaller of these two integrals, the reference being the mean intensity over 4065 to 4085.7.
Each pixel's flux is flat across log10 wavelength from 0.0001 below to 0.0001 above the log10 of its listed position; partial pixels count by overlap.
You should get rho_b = -3.21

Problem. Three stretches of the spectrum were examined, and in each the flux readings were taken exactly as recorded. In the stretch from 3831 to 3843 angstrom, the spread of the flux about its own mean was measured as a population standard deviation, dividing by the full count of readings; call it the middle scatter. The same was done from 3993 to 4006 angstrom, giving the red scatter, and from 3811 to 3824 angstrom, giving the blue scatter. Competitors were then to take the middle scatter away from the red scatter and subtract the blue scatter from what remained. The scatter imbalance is -0.61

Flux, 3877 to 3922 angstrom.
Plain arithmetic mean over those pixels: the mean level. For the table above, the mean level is 12.8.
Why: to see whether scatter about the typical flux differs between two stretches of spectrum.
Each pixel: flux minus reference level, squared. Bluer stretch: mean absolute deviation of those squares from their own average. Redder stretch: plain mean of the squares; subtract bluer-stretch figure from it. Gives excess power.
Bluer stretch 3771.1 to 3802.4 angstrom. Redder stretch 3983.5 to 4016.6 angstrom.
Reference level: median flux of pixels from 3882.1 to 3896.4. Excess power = 3.7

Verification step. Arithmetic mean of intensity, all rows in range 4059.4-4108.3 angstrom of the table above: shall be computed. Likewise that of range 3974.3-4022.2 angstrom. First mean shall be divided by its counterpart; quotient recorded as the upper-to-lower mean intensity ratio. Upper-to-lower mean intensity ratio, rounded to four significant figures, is 1.065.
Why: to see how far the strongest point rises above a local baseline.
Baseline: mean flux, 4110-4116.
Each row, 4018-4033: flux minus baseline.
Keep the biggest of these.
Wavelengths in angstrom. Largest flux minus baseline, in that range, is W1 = -0.9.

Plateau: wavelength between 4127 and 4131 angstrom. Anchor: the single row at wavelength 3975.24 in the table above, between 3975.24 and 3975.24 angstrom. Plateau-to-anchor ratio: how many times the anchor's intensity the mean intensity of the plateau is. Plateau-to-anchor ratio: 0.935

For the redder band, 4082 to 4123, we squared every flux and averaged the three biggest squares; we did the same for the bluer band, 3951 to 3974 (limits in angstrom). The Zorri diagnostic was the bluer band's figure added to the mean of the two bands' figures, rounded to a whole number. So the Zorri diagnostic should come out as 356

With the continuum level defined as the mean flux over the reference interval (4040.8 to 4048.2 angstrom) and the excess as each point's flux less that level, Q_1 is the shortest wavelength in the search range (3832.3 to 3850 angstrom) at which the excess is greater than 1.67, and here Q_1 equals 3833.22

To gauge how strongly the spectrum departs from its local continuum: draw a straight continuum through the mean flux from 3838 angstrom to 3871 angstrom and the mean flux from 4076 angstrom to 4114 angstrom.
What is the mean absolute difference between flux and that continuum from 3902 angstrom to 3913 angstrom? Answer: 1.00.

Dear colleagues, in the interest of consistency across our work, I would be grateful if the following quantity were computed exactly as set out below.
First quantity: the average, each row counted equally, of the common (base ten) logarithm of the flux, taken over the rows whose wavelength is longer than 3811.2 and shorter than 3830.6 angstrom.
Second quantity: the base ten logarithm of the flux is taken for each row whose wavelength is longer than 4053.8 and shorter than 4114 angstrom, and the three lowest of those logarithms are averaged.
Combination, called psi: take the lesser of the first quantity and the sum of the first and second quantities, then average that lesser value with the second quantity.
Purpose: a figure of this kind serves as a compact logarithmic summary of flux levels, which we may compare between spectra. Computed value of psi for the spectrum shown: 1.084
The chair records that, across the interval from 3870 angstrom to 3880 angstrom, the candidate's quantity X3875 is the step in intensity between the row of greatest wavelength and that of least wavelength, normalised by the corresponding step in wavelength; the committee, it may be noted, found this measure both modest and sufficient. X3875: -0.15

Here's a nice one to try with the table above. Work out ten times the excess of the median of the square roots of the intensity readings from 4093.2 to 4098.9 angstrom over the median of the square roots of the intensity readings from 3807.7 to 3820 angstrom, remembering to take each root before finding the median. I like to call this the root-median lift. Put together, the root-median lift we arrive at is -1.3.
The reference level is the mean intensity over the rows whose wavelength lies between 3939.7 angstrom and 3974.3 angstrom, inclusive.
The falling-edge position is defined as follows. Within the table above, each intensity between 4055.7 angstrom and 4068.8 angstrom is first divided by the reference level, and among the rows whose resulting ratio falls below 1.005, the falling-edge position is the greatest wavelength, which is 4067.83 angstrom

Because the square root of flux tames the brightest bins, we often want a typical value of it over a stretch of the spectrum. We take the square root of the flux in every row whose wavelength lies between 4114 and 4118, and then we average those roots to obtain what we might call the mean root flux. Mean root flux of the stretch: 3.46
